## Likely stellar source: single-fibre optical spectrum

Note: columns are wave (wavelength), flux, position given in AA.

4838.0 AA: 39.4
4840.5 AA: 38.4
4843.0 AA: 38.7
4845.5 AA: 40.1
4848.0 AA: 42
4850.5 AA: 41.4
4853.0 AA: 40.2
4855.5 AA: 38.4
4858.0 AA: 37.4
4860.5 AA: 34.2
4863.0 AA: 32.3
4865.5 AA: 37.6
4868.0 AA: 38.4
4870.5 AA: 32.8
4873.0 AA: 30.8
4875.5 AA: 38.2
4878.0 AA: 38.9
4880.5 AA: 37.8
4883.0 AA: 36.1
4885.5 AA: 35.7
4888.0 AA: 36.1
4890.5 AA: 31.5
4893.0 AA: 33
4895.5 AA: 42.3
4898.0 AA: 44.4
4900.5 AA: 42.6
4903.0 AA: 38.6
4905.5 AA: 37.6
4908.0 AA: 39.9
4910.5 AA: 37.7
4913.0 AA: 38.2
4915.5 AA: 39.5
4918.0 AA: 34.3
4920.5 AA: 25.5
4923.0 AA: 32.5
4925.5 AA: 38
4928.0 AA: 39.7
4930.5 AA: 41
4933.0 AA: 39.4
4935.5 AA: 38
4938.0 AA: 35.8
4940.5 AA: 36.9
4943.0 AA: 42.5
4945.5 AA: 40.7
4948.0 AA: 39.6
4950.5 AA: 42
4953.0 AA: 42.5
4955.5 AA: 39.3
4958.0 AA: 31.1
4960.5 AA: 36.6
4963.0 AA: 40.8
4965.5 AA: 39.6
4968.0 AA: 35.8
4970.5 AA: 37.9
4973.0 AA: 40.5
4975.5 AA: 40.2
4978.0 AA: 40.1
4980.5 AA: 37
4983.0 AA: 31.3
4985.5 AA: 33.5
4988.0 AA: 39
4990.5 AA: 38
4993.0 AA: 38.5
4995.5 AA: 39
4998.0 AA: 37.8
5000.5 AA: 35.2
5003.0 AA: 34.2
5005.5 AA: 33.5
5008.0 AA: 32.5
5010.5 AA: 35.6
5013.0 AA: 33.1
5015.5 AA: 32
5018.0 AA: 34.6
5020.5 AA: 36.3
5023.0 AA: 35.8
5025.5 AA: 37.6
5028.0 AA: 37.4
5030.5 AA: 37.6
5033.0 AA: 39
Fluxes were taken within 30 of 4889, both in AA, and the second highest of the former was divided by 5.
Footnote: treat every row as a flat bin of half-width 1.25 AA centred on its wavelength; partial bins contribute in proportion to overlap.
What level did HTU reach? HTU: 8.5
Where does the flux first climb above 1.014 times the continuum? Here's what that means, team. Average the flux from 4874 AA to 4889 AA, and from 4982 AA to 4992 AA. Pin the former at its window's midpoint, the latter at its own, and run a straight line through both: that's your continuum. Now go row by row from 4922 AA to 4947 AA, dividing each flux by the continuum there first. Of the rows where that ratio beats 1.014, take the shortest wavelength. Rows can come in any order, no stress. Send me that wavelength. 4925.5 AA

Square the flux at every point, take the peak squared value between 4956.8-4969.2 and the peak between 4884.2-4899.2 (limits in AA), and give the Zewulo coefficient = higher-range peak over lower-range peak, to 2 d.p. 0.84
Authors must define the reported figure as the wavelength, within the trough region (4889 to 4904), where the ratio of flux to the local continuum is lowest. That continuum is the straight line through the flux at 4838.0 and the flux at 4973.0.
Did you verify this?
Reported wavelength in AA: 4890.5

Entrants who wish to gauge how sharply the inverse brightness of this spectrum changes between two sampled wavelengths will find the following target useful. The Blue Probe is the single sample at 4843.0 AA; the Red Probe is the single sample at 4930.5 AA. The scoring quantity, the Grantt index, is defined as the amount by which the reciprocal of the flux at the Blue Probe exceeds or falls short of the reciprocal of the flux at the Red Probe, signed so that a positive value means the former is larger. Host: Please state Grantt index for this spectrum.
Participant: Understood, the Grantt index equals 0.001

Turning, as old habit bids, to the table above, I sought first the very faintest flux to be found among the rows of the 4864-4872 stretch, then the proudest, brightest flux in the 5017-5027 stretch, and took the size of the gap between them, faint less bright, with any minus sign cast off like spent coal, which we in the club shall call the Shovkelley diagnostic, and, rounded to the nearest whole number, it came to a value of 5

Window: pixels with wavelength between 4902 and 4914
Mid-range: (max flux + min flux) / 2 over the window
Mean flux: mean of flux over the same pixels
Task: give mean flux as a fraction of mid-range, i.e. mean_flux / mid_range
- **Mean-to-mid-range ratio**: 0.991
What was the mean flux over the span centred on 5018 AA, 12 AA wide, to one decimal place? 34.4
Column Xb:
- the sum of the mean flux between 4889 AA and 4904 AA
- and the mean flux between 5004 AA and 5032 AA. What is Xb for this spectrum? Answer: 73.8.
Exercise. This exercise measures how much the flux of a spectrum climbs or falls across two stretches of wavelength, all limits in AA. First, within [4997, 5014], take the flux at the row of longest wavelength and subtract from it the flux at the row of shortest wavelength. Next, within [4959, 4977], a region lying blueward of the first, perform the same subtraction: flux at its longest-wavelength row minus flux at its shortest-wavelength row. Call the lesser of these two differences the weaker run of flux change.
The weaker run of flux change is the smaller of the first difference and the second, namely -4.7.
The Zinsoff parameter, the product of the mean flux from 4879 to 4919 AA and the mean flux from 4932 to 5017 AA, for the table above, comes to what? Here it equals 1413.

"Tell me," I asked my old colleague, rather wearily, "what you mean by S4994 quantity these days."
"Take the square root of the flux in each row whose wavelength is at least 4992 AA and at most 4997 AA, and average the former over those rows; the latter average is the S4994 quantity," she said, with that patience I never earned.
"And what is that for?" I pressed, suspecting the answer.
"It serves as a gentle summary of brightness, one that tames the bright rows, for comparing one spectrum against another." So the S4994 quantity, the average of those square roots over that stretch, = 6.22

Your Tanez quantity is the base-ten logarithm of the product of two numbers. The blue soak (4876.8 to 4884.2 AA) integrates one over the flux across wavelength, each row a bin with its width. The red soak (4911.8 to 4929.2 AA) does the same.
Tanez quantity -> -1.00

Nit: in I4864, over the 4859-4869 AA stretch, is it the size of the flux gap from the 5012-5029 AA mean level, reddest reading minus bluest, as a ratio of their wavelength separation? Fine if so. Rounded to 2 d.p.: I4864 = 0.28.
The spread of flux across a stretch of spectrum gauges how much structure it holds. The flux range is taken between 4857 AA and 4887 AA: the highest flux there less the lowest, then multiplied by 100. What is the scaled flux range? 810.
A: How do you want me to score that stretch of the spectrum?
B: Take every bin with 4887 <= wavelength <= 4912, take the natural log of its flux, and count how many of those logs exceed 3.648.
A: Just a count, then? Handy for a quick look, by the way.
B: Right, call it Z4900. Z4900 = 5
